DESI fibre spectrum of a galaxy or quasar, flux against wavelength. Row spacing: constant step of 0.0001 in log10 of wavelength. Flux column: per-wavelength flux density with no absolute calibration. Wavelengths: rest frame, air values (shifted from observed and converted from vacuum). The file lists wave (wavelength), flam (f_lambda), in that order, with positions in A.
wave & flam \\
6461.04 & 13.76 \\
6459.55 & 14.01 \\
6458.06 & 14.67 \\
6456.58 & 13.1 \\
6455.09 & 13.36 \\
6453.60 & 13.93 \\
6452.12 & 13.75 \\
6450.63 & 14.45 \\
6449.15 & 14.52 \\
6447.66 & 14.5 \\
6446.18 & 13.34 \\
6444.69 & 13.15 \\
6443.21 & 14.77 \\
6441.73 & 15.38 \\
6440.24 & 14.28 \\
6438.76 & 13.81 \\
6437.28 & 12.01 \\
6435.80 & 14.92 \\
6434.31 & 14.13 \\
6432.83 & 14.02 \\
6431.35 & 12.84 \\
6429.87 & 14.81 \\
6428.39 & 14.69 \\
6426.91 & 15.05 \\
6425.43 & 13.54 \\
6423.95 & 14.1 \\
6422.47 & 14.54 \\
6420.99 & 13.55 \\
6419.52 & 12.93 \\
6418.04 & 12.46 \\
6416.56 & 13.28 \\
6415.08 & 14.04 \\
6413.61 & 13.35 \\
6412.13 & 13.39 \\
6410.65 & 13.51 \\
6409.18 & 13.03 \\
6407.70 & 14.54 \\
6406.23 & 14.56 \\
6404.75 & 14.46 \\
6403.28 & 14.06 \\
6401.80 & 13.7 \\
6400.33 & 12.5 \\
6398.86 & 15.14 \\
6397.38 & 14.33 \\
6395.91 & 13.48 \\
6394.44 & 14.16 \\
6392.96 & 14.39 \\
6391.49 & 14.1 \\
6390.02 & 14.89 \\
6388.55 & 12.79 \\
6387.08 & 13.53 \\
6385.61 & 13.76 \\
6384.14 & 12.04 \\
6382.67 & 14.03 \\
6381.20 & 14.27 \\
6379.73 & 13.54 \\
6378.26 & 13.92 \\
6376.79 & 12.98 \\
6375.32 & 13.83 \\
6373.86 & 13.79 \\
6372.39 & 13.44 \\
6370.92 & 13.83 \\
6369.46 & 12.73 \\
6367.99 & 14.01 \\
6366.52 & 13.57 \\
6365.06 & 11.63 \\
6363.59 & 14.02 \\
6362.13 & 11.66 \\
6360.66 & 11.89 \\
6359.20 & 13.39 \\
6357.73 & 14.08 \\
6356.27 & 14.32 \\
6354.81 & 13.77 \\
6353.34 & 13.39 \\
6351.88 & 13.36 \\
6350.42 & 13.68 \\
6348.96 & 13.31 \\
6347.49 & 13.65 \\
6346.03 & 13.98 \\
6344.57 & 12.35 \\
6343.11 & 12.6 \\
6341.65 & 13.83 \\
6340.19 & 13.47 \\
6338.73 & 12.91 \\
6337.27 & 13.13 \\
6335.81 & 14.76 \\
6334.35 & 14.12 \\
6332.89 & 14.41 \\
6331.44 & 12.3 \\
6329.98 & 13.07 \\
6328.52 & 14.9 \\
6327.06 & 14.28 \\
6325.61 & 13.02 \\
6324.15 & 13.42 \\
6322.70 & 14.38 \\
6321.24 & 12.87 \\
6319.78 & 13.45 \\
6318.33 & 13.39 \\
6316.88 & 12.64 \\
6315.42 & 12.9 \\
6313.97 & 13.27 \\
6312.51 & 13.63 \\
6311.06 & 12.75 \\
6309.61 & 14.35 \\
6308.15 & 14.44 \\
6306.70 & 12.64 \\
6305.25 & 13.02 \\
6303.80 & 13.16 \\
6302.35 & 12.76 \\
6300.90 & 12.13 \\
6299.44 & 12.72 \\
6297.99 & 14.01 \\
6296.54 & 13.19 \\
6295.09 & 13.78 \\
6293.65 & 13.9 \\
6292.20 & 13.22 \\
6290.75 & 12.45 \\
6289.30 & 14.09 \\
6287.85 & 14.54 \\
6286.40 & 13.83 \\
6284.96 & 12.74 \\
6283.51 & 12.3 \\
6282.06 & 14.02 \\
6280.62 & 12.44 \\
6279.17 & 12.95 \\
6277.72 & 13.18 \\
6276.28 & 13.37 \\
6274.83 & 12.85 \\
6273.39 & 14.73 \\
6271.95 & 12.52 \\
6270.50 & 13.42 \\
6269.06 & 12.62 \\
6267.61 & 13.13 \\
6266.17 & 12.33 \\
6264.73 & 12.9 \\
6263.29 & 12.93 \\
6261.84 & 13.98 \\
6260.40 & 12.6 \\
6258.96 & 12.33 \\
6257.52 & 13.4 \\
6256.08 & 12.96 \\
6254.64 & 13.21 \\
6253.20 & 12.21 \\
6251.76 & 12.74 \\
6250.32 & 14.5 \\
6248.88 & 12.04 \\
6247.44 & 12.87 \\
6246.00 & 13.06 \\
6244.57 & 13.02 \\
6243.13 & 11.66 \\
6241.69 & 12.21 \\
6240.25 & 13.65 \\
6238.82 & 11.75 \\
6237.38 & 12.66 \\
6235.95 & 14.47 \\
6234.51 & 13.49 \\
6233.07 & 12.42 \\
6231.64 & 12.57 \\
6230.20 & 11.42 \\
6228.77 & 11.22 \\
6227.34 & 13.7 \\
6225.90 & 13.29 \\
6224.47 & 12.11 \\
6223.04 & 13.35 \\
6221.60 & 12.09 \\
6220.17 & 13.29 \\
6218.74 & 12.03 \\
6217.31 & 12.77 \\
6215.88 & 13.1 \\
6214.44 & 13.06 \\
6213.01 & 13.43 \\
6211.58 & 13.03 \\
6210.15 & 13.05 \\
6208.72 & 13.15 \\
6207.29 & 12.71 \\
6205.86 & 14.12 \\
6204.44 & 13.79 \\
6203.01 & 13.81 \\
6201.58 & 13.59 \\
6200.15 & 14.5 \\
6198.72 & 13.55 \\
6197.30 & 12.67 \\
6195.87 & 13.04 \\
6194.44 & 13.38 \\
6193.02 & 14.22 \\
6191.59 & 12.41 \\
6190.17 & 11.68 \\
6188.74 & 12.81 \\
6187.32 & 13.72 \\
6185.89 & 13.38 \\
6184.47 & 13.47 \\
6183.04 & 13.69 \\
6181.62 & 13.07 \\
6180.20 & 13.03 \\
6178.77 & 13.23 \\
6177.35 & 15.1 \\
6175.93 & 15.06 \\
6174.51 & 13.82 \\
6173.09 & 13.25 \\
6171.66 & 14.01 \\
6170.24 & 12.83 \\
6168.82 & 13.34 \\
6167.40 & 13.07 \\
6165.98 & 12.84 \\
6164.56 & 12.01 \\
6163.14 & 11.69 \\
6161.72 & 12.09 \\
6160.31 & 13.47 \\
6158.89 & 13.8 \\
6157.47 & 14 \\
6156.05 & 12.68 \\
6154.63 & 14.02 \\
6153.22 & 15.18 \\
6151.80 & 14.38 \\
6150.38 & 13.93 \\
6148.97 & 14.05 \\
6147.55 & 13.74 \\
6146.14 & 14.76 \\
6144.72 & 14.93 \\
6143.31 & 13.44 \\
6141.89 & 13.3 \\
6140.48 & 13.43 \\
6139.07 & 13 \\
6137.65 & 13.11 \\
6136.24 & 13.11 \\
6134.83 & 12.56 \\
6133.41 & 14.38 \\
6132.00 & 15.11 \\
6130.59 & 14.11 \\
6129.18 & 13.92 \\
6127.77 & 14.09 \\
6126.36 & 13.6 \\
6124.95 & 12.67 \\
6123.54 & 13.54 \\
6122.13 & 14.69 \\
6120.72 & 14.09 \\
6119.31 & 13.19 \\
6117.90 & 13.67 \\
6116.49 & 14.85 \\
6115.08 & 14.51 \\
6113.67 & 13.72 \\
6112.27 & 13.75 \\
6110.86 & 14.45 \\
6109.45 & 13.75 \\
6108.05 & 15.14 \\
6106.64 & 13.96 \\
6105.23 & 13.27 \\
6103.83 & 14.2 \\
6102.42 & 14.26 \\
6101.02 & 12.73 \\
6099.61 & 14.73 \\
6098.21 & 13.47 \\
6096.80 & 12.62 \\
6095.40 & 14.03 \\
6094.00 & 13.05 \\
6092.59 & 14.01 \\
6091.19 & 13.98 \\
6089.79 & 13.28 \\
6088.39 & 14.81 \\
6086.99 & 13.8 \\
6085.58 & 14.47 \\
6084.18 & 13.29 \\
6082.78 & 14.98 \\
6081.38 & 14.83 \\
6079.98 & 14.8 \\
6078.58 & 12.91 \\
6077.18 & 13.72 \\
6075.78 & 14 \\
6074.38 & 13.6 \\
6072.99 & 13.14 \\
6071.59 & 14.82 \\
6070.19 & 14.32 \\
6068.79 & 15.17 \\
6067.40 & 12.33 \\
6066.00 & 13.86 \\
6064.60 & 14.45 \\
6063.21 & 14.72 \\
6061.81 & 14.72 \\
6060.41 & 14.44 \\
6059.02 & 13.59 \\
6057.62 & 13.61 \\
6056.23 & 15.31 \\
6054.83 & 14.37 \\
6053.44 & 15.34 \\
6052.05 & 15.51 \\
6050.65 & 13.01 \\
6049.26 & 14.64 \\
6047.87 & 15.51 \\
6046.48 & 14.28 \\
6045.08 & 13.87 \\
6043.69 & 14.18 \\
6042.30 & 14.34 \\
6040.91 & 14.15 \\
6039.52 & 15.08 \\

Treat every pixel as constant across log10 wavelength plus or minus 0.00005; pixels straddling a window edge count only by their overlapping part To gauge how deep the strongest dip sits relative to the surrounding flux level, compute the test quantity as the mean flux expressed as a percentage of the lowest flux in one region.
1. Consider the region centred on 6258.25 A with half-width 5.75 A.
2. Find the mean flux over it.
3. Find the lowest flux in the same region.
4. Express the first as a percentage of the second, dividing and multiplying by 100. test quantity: 106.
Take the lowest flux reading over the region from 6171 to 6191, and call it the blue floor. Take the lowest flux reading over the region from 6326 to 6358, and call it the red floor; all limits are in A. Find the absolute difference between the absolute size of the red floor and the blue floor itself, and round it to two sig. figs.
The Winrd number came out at 0.62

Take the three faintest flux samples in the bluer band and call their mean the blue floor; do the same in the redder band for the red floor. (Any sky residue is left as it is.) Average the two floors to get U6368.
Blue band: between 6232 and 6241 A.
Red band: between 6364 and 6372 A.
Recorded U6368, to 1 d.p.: 12.5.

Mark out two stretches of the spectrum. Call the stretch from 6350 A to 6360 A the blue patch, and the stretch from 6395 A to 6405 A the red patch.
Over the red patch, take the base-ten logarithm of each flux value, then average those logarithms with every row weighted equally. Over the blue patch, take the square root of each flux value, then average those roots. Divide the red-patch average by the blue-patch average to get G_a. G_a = 0.309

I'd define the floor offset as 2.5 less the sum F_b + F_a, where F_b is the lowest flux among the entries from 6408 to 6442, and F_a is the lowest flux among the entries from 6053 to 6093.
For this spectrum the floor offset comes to -21.8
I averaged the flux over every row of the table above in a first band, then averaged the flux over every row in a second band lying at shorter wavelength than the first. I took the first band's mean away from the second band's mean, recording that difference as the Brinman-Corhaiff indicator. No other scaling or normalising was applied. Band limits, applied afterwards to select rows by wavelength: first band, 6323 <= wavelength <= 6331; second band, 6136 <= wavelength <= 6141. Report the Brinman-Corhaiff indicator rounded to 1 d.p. -0.6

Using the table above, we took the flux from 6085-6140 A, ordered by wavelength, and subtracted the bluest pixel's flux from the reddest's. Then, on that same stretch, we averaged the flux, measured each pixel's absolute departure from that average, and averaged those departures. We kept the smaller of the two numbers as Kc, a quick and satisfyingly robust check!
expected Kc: -1.5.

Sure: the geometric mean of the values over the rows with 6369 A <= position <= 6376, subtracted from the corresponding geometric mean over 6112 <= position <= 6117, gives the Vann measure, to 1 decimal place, 0.7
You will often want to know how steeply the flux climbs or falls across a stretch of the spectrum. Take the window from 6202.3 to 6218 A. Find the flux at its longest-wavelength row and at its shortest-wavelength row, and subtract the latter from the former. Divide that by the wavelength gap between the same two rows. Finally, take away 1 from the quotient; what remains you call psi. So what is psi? -1.07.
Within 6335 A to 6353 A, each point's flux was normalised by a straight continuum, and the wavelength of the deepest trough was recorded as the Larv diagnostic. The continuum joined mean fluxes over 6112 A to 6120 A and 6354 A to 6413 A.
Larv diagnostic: 6344.57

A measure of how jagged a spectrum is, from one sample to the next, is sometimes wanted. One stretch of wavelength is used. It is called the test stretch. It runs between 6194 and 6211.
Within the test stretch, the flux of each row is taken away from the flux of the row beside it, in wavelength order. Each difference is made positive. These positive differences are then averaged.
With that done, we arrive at 0.54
